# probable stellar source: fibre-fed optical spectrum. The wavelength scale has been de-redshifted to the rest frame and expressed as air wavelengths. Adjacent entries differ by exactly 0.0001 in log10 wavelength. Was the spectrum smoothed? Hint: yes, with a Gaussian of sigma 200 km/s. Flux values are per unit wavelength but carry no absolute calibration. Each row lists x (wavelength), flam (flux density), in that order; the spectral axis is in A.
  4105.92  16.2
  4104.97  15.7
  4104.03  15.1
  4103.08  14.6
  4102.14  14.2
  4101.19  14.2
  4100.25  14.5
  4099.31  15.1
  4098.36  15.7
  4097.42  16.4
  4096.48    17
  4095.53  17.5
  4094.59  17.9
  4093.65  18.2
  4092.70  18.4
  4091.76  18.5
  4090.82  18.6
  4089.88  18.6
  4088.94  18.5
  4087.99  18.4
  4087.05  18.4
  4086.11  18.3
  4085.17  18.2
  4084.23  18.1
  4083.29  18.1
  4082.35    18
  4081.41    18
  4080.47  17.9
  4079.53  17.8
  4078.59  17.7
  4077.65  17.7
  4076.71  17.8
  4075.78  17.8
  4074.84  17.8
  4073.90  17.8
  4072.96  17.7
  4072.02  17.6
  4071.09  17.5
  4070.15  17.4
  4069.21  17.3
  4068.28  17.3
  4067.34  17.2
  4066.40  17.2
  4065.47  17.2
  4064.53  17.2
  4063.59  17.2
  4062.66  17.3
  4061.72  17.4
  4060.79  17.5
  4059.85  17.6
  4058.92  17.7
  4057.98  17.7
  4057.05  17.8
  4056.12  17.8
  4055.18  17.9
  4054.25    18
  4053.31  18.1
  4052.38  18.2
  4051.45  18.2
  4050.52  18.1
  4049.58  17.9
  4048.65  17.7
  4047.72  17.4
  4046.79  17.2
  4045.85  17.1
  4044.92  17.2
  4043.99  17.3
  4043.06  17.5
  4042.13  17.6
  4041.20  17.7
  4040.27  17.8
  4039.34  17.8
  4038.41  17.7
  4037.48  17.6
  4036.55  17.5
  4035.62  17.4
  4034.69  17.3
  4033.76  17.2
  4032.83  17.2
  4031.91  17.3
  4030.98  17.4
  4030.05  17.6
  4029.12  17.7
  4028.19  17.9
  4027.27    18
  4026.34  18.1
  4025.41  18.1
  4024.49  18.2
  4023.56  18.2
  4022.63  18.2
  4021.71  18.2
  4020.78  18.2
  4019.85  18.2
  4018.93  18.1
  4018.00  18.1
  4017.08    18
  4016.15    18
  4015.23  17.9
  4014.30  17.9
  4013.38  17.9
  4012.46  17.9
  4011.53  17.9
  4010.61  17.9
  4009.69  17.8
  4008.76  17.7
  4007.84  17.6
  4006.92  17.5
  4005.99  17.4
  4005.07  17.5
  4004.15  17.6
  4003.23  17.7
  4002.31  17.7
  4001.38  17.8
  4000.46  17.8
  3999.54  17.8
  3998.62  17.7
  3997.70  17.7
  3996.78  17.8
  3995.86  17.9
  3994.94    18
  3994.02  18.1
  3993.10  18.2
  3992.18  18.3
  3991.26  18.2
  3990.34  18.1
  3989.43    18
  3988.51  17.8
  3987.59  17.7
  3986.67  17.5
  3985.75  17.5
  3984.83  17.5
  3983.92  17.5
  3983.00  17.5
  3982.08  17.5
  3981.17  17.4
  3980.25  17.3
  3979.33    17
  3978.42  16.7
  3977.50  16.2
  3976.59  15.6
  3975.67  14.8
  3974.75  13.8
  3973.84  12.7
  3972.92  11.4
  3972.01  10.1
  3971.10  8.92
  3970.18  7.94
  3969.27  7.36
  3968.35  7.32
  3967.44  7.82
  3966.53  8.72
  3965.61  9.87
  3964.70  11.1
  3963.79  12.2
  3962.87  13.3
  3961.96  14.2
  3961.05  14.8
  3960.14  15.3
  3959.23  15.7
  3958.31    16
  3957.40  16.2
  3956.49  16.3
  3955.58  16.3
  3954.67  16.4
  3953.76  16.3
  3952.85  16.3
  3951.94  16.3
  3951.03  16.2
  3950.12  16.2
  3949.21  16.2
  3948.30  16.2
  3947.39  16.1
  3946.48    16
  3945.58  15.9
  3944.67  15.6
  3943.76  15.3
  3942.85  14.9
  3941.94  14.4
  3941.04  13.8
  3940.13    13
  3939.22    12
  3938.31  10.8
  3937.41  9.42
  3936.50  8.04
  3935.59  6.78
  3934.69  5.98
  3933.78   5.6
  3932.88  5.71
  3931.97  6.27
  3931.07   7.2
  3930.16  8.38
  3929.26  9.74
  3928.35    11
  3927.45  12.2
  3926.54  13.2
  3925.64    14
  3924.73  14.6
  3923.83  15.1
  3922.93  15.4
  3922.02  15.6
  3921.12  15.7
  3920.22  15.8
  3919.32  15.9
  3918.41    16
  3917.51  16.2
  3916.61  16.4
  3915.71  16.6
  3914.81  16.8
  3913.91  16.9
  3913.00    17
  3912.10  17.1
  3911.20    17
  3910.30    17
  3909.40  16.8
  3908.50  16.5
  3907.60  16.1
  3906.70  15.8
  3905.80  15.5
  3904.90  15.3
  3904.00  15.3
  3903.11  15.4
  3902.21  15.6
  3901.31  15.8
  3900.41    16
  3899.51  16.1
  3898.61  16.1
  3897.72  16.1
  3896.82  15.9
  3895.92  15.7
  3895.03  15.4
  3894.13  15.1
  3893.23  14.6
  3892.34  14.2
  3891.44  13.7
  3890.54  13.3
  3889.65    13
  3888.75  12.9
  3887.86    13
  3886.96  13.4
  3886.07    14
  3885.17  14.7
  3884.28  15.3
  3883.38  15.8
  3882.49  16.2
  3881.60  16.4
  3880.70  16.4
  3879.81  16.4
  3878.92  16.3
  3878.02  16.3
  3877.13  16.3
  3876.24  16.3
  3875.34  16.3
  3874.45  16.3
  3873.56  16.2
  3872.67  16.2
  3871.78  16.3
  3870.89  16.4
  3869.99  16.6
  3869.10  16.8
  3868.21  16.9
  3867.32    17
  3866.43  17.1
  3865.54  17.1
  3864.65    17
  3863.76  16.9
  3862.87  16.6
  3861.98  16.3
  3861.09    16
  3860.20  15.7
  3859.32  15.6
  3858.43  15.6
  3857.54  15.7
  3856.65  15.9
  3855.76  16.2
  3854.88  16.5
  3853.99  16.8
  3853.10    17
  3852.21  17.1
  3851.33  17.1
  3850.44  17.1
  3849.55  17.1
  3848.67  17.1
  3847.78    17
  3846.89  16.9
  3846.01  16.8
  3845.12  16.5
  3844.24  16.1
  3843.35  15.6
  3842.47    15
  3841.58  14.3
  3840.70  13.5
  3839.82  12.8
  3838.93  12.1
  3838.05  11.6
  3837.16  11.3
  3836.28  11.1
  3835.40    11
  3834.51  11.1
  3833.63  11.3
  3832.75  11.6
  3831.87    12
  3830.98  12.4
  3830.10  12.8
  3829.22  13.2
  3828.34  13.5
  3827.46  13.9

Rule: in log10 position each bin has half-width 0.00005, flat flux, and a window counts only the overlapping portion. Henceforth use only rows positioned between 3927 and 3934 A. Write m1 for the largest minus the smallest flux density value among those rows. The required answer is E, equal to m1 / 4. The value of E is 1.65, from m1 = 7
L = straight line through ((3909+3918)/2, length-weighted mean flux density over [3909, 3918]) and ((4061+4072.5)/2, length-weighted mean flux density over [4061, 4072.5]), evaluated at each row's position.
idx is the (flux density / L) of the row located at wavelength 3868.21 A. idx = 1.02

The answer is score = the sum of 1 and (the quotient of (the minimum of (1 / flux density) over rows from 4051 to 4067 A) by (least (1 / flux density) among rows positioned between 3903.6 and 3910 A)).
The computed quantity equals 1.92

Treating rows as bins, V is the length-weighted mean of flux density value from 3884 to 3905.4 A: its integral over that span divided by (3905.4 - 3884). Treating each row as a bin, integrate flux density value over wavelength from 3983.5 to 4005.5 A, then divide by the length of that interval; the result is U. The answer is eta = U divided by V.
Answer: 1.20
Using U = 17.8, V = 15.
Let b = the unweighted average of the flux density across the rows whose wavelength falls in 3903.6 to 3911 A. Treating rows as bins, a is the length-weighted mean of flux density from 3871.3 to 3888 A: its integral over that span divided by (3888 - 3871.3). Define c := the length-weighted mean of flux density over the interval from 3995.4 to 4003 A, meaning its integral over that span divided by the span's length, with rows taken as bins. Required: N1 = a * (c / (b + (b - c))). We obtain 20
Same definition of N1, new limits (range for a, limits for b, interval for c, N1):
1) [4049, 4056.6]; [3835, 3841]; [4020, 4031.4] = 55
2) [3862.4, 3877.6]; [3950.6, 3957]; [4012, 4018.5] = 20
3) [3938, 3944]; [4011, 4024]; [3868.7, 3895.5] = 10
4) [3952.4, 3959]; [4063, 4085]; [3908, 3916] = 15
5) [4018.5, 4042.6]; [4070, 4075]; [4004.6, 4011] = 18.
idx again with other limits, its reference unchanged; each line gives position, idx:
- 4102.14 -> 0.81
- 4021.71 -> 1.06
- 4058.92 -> 1.02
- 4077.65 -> 1.02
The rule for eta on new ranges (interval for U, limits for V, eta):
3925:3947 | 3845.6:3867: 0.67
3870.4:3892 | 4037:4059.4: 0.86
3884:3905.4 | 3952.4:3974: 1.18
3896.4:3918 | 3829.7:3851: 1.16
